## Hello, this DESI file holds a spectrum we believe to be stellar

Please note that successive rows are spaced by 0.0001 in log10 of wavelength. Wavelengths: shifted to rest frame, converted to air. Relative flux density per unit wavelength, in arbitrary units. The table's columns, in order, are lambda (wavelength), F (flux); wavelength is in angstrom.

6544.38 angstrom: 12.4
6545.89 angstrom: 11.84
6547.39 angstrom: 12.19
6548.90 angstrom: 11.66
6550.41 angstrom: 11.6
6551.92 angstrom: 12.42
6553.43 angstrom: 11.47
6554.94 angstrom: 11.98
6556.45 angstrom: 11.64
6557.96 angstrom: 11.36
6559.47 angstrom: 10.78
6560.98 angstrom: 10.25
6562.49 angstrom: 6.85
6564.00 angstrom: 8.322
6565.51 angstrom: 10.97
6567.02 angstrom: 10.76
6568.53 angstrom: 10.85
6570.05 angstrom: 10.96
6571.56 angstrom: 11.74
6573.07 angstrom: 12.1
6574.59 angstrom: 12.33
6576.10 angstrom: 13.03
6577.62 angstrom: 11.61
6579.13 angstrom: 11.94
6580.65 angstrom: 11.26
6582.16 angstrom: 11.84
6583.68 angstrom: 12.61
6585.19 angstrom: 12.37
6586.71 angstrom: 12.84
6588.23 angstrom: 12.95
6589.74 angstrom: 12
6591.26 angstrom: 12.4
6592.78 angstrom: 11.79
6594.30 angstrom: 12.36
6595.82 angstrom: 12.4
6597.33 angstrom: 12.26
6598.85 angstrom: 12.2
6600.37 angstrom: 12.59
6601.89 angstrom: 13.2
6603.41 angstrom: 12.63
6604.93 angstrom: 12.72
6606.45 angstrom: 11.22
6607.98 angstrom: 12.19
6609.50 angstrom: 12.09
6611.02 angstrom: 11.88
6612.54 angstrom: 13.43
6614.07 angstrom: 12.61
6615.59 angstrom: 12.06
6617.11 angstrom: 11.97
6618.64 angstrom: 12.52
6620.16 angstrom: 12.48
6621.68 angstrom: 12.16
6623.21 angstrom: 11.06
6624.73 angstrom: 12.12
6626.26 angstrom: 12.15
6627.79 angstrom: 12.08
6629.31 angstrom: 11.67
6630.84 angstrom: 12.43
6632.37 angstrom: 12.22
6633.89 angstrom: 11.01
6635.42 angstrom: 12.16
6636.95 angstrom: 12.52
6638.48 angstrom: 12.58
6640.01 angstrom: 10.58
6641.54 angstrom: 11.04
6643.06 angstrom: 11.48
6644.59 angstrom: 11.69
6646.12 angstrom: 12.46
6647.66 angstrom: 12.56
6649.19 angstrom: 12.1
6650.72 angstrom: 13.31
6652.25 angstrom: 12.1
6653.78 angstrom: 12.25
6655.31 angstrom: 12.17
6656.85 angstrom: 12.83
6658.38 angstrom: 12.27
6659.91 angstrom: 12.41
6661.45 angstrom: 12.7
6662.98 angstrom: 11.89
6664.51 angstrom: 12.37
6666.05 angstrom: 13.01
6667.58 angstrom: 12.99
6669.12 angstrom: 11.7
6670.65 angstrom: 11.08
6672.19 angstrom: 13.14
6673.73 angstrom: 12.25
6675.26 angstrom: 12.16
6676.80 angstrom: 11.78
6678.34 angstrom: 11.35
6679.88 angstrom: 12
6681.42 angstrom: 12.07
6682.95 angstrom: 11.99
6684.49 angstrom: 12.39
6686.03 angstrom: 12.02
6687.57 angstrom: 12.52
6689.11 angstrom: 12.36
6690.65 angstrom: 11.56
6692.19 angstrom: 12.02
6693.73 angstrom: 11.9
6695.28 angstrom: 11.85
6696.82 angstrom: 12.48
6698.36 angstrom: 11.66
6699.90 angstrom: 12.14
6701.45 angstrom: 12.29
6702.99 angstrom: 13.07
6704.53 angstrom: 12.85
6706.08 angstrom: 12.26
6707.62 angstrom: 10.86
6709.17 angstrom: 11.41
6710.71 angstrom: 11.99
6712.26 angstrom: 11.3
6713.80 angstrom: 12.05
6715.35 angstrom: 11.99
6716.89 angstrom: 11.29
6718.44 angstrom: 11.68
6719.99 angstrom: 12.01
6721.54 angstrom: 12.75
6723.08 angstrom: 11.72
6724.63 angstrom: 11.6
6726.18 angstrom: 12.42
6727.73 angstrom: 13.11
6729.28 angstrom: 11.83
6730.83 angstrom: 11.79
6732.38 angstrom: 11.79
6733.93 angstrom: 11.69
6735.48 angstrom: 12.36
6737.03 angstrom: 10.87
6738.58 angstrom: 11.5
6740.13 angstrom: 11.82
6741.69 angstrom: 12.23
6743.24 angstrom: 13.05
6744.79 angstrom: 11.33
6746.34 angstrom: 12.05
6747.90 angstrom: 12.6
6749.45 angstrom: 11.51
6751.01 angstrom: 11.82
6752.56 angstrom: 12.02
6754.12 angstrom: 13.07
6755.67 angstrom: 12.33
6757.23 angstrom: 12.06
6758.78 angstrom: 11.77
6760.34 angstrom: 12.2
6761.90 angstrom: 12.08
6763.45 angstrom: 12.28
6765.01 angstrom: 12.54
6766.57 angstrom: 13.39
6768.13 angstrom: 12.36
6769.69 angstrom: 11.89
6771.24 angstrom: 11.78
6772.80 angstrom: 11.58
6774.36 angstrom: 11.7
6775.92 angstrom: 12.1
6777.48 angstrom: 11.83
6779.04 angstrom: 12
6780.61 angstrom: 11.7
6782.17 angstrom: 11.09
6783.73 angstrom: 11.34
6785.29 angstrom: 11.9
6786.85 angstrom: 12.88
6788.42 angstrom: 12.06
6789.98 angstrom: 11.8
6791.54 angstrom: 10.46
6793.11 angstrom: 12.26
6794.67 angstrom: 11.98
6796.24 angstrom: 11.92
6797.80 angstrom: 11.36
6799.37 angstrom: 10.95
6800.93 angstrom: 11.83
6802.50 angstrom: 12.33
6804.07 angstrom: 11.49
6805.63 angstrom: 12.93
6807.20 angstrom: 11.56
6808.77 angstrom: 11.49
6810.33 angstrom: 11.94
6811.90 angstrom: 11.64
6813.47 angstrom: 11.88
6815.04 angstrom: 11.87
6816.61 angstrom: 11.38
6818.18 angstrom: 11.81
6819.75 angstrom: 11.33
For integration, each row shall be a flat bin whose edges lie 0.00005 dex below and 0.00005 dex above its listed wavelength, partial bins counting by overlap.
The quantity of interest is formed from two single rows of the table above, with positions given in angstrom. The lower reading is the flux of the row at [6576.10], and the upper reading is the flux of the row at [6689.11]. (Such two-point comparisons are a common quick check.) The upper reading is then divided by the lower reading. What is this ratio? 0.95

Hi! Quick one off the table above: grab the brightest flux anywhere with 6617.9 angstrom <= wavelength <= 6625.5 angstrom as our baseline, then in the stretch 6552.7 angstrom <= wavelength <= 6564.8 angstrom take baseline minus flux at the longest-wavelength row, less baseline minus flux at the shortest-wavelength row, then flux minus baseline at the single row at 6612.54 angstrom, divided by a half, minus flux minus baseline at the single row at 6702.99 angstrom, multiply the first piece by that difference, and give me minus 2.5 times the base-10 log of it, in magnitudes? -1.5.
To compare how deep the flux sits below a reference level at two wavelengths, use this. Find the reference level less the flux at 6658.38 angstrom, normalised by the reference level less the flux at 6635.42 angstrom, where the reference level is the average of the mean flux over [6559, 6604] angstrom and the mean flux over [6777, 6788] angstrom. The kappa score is 1.3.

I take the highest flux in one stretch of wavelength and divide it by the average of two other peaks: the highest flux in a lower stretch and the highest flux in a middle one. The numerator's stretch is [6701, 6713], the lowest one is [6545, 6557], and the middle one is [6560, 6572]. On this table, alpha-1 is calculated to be 1.08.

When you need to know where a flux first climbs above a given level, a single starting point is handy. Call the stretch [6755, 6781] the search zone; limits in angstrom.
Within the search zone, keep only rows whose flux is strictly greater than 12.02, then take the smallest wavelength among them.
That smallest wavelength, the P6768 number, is 6755.67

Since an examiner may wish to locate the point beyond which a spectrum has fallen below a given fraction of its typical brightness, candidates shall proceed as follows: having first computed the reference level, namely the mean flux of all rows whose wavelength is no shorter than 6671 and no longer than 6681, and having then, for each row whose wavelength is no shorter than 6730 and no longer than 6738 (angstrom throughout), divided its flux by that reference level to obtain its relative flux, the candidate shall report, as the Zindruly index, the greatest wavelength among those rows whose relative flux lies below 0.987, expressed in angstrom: 6737.03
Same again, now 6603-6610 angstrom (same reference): 6606.45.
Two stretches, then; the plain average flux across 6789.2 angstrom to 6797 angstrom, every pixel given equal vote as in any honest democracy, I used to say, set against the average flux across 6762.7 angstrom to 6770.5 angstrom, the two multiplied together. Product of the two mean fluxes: 146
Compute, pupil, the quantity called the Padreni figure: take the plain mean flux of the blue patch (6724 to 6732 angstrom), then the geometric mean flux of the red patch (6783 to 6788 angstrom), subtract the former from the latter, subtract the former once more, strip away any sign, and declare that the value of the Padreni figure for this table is 12.3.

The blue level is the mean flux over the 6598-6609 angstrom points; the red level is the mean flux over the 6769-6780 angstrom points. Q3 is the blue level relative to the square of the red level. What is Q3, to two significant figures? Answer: 0.088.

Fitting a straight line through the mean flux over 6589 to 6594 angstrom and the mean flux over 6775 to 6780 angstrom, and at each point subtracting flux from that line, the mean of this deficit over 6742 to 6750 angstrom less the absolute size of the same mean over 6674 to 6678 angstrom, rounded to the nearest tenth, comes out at -0.2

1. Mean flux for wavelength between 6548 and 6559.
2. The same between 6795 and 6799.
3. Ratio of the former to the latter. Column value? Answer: 1.01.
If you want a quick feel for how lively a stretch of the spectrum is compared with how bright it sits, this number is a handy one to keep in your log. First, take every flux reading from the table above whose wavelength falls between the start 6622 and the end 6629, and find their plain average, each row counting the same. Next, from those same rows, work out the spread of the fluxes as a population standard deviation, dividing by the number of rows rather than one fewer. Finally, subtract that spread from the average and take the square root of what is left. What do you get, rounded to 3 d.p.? 3.376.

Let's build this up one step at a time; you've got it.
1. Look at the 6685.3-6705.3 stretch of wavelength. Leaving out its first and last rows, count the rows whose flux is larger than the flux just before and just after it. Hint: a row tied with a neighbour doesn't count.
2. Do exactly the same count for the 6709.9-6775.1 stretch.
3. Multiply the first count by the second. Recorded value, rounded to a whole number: 36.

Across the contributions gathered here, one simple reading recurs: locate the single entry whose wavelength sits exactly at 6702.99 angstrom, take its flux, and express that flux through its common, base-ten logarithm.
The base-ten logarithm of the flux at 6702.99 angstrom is 1.12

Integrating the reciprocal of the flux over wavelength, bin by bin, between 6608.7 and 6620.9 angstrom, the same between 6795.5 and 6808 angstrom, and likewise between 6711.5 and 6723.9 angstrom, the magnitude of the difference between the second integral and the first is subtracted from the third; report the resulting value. 0.97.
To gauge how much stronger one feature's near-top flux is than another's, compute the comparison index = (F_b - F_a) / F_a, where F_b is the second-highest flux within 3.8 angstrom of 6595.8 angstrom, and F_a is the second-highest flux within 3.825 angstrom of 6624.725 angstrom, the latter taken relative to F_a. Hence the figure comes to 0.017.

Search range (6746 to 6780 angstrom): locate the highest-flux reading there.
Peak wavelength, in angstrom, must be 6766.57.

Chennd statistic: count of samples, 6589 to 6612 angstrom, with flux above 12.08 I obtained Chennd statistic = 11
